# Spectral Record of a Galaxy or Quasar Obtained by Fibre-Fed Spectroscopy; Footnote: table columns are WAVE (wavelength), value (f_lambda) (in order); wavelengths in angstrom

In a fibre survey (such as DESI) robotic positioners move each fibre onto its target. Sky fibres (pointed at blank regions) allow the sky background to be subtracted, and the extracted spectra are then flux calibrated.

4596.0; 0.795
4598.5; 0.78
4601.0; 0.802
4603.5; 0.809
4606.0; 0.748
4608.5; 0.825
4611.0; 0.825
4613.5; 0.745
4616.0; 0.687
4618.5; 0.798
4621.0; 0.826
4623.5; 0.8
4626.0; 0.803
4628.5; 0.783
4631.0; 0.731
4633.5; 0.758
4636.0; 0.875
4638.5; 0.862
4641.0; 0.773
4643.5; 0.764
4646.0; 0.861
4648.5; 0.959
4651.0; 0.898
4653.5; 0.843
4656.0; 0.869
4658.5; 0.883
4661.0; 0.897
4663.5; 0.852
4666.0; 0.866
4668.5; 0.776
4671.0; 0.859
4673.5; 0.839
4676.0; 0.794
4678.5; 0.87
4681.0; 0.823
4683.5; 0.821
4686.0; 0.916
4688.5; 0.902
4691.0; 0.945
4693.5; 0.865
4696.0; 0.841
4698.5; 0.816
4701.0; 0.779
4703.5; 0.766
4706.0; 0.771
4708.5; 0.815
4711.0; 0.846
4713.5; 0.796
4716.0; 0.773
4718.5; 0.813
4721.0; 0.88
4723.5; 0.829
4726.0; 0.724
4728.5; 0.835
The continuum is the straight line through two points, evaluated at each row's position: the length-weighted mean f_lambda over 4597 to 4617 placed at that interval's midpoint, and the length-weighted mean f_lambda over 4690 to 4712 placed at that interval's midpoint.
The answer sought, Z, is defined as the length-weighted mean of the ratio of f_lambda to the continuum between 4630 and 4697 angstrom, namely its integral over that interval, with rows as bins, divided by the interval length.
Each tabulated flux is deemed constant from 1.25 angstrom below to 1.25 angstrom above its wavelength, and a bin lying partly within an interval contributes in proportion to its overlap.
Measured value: 1.05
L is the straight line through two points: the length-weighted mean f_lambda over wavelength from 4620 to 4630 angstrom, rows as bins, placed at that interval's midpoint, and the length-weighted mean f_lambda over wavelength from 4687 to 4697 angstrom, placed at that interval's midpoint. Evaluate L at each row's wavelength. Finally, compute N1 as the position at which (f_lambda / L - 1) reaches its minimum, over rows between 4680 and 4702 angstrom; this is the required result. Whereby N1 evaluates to 4701.0 angstrom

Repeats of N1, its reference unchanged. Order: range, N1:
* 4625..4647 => 4631.0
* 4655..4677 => 4668.5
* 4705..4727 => 4726.0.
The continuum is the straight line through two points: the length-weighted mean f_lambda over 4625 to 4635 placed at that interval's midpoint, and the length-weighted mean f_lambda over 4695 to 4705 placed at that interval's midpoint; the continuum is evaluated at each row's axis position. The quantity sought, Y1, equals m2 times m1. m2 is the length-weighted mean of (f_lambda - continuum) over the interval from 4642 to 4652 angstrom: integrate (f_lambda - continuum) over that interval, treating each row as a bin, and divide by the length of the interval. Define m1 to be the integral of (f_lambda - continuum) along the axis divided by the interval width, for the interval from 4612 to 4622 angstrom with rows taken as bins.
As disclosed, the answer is -0.0001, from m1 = 0.00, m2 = 0.09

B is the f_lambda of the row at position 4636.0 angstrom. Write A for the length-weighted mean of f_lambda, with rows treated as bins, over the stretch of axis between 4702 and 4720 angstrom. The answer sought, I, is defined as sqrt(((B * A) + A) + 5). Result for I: 2.55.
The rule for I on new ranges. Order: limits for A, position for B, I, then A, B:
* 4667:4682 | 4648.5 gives 2.57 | 0.83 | 0.959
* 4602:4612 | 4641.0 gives 2.53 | 0.80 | 0.773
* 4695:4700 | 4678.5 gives 2.56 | 0.83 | 0.87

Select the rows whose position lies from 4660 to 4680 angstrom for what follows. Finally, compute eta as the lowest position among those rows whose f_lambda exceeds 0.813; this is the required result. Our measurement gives 4661.0 angstrom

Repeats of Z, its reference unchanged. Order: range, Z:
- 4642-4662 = 1.09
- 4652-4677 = 1.05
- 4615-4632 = 0.99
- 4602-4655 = 1.02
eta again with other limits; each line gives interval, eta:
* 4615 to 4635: 4621.0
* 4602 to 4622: 4608.5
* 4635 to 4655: 4636.0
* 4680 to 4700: 4681.0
